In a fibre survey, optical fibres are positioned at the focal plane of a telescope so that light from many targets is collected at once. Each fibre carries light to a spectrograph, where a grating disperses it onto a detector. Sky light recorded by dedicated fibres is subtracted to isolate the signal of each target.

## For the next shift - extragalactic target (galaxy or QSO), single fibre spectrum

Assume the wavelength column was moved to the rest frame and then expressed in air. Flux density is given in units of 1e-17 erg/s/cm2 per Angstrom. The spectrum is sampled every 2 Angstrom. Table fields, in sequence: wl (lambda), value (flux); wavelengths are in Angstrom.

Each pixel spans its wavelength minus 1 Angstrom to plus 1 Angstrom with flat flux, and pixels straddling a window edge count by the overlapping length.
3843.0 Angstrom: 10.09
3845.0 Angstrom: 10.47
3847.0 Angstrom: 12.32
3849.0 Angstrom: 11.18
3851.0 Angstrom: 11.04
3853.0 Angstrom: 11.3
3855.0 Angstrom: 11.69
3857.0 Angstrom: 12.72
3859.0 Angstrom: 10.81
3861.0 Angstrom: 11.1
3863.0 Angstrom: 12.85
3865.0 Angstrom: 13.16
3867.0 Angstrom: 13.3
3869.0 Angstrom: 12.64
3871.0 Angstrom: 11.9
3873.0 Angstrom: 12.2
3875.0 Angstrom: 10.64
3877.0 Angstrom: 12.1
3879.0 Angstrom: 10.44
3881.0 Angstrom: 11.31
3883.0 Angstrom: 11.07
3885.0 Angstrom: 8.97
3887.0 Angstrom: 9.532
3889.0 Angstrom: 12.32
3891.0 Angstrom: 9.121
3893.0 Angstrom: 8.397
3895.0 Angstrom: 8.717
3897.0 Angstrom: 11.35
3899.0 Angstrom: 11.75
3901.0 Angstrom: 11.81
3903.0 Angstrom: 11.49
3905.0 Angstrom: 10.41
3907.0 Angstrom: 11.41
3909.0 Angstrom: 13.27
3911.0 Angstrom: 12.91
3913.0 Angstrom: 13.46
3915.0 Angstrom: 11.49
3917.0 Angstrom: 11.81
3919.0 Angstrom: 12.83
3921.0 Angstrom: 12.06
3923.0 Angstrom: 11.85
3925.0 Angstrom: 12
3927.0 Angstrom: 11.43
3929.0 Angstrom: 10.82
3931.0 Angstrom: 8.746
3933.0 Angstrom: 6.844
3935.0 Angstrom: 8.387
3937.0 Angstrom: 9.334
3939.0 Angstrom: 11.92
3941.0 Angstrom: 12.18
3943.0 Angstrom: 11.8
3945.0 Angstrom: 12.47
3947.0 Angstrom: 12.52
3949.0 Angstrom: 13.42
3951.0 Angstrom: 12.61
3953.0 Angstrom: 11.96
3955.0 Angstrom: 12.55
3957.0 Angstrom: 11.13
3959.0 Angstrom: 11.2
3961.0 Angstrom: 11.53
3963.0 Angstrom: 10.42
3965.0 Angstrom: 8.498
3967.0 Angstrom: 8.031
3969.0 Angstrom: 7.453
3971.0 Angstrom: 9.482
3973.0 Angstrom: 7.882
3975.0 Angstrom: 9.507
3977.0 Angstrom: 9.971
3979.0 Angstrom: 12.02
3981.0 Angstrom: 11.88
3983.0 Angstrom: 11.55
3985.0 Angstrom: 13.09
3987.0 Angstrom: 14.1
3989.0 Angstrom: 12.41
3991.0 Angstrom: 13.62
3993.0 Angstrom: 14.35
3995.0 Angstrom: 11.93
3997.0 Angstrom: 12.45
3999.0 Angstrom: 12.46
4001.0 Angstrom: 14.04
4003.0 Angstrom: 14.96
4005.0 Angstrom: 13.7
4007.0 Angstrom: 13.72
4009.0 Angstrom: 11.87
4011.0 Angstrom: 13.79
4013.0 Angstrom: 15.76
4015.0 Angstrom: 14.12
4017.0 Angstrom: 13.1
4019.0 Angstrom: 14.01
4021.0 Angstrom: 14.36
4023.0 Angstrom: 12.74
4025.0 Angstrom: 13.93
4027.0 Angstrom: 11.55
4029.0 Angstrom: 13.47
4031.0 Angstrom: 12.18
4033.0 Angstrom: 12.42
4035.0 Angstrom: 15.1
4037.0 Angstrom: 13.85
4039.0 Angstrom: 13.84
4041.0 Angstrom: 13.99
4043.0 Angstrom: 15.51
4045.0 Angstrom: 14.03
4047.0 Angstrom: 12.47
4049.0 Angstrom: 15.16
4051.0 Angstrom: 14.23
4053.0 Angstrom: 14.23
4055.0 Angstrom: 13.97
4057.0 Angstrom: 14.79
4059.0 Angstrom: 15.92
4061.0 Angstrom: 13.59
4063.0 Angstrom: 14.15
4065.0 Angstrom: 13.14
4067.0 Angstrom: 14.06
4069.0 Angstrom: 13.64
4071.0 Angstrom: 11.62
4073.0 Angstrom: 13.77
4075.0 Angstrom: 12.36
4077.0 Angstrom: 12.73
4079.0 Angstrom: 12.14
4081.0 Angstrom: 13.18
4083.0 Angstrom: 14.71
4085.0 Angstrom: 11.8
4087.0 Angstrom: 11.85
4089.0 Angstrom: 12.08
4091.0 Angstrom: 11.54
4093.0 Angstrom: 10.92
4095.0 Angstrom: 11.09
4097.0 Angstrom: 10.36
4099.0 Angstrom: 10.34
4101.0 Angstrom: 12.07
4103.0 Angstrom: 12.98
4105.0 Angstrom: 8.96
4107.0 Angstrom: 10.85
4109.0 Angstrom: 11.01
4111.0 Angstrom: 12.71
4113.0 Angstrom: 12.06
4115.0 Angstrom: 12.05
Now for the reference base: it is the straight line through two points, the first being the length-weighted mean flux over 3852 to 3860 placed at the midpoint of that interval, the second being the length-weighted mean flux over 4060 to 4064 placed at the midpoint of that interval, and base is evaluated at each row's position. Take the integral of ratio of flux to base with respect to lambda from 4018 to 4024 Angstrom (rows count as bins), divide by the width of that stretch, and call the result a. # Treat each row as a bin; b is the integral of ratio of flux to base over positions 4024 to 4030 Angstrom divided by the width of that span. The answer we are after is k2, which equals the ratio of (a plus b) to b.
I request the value 2.06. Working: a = 1.02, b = 0.96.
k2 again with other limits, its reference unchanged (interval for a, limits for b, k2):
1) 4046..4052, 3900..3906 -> 2.10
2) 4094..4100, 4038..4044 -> 1.70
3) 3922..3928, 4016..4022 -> 1.92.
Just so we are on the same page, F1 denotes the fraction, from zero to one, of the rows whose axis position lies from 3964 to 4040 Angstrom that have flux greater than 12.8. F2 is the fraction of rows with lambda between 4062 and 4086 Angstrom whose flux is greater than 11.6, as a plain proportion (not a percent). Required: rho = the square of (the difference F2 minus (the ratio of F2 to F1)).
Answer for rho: 1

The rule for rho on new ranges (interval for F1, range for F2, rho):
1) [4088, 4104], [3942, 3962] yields 24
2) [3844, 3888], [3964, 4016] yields 19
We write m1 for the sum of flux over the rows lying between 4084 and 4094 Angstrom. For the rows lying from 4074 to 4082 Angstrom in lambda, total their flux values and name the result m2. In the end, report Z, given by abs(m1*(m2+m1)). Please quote 6319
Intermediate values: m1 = 58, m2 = 50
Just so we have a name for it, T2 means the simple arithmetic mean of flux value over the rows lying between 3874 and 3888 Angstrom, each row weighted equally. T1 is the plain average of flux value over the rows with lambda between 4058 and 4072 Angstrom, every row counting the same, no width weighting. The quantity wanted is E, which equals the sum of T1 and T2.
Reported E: 24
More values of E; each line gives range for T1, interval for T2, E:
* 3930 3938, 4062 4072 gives 22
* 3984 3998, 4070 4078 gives 26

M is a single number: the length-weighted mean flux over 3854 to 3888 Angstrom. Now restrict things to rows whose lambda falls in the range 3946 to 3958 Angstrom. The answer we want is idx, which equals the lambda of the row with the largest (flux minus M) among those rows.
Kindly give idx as 3949.0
